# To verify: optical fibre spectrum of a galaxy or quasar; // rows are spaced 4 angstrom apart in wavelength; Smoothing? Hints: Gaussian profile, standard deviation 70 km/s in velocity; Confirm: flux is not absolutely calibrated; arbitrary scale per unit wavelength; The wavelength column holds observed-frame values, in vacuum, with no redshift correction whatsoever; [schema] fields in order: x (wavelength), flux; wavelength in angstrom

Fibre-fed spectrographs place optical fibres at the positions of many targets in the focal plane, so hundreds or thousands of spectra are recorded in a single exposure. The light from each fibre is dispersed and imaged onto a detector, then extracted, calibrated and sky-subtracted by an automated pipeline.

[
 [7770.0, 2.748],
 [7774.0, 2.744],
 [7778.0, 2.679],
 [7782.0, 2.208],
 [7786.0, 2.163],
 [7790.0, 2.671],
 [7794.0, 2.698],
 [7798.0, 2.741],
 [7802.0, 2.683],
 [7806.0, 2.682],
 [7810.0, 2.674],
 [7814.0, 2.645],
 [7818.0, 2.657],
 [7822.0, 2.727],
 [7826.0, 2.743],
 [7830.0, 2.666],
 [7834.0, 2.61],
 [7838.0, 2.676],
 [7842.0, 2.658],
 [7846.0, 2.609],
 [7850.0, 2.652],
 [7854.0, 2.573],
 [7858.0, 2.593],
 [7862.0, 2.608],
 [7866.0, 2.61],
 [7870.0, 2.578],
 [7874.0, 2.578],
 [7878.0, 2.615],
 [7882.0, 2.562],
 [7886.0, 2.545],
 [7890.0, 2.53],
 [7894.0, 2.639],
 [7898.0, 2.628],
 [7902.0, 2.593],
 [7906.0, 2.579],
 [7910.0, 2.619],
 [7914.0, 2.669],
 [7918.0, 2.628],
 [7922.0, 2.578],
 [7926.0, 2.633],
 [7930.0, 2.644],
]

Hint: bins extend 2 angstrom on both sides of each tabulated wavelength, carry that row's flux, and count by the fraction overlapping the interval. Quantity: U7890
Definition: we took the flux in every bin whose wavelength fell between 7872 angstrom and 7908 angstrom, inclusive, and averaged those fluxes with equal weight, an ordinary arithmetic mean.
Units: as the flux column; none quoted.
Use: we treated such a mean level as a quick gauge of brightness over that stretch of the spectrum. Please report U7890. 2.59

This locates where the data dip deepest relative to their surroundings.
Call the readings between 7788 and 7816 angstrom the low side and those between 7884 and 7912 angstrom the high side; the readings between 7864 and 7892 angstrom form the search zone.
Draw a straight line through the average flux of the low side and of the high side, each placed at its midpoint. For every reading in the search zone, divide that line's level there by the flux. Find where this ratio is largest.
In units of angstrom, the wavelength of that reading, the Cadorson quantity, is 7890.0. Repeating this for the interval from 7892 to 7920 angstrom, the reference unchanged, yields 7906.0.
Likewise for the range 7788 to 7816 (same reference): 7814.0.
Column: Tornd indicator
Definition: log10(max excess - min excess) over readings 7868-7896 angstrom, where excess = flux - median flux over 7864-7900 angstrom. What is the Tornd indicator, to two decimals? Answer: -0.96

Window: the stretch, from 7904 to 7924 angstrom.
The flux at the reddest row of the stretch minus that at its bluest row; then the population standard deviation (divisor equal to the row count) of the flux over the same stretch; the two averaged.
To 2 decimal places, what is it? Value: 0.02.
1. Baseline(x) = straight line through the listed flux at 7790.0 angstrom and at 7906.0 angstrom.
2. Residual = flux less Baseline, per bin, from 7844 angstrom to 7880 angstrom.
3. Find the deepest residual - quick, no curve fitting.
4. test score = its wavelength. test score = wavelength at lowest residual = 7854.0 angstrom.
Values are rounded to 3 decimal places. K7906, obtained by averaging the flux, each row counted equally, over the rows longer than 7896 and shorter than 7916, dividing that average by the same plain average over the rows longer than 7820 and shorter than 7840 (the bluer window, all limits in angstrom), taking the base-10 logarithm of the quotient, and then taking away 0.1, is -0.111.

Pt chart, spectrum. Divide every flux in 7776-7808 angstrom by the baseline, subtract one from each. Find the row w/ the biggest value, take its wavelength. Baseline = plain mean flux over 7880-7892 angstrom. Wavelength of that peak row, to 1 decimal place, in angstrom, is 7798.0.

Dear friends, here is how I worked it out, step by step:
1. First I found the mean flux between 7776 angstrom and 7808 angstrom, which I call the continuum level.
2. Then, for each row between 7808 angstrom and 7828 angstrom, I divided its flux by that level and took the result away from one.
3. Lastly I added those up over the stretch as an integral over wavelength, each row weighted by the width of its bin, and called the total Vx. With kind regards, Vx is -1.0 angstrom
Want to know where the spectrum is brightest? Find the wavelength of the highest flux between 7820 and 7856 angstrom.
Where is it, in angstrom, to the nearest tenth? 7826.0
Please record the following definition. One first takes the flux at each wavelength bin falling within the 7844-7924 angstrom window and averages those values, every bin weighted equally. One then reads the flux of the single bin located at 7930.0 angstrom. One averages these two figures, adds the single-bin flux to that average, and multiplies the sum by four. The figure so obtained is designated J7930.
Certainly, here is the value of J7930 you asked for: 21.1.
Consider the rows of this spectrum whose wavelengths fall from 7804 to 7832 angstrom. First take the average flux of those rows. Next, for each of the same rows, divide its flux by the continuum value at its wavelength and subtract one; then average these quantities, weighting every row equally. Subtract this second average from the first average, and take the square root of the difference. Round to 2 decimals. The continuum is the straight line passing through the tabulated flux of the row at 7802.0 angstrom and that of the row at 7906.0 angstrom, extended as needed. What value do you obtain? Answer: 1.64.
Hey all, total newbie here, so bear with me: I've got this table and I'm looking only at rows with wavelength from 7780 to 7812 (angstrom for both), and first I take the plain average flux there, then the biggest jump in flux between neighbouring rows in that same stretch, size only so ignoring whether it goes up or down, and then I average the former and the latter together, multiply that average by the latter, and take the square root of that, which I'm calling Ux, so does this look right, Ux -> 0.88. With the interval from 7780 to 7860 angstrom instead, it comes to 0.89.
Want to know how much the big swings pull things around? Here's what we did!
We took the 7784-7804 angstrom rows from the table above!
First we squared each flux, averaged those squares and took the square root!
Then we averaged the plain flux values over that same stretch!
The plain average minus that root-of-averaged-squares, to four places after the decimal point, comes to -0.0089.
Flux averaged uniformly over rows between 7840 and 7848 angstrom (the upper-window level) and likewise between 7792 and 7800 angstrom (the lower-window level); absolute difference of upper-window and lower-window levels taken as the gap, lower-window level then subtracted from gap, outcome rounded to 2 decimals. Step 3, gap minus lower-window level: -2.63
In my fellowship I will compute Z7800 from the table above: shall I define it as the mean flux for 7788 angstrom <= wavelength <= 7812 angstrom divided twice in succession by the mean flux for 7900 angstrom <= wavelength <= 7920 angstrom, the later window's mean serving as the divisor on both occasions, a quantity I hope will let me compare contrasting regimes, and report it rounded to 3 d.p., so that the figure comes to 0.393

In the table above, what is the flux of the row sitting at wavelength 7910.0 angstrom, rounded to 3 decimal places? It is 2.619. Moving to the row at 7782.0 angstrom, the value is 2.208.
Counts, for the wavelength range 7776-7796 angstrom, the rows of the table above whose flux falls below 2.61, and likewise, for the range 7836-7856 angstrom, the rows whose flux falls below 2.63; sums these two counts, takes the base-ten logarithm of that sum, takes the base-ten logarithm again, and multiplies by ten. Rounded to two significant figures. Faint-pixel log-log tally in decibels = -2.2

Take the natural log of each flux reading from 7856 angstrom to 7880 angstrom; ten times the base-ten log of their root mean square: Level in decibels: -0.20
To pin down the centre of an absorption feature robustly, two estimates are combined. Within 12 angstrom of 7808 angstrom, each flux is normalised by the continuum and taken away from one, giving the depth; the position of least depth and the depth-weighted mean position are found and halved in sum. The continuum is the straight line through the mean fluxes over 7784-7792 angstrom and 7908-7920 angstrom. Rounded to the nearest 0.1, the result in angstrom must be 7802.4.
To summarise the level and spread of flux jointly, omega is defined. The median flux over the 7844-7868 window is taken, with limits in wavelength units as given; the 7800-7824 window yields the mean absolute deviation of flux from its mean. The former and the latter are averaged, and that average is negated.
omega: -1.31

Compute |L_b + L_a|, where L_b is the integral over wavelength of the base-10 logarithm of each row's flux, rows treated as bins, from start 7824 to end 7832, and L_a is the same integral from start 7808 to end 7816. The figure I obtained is 6.85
